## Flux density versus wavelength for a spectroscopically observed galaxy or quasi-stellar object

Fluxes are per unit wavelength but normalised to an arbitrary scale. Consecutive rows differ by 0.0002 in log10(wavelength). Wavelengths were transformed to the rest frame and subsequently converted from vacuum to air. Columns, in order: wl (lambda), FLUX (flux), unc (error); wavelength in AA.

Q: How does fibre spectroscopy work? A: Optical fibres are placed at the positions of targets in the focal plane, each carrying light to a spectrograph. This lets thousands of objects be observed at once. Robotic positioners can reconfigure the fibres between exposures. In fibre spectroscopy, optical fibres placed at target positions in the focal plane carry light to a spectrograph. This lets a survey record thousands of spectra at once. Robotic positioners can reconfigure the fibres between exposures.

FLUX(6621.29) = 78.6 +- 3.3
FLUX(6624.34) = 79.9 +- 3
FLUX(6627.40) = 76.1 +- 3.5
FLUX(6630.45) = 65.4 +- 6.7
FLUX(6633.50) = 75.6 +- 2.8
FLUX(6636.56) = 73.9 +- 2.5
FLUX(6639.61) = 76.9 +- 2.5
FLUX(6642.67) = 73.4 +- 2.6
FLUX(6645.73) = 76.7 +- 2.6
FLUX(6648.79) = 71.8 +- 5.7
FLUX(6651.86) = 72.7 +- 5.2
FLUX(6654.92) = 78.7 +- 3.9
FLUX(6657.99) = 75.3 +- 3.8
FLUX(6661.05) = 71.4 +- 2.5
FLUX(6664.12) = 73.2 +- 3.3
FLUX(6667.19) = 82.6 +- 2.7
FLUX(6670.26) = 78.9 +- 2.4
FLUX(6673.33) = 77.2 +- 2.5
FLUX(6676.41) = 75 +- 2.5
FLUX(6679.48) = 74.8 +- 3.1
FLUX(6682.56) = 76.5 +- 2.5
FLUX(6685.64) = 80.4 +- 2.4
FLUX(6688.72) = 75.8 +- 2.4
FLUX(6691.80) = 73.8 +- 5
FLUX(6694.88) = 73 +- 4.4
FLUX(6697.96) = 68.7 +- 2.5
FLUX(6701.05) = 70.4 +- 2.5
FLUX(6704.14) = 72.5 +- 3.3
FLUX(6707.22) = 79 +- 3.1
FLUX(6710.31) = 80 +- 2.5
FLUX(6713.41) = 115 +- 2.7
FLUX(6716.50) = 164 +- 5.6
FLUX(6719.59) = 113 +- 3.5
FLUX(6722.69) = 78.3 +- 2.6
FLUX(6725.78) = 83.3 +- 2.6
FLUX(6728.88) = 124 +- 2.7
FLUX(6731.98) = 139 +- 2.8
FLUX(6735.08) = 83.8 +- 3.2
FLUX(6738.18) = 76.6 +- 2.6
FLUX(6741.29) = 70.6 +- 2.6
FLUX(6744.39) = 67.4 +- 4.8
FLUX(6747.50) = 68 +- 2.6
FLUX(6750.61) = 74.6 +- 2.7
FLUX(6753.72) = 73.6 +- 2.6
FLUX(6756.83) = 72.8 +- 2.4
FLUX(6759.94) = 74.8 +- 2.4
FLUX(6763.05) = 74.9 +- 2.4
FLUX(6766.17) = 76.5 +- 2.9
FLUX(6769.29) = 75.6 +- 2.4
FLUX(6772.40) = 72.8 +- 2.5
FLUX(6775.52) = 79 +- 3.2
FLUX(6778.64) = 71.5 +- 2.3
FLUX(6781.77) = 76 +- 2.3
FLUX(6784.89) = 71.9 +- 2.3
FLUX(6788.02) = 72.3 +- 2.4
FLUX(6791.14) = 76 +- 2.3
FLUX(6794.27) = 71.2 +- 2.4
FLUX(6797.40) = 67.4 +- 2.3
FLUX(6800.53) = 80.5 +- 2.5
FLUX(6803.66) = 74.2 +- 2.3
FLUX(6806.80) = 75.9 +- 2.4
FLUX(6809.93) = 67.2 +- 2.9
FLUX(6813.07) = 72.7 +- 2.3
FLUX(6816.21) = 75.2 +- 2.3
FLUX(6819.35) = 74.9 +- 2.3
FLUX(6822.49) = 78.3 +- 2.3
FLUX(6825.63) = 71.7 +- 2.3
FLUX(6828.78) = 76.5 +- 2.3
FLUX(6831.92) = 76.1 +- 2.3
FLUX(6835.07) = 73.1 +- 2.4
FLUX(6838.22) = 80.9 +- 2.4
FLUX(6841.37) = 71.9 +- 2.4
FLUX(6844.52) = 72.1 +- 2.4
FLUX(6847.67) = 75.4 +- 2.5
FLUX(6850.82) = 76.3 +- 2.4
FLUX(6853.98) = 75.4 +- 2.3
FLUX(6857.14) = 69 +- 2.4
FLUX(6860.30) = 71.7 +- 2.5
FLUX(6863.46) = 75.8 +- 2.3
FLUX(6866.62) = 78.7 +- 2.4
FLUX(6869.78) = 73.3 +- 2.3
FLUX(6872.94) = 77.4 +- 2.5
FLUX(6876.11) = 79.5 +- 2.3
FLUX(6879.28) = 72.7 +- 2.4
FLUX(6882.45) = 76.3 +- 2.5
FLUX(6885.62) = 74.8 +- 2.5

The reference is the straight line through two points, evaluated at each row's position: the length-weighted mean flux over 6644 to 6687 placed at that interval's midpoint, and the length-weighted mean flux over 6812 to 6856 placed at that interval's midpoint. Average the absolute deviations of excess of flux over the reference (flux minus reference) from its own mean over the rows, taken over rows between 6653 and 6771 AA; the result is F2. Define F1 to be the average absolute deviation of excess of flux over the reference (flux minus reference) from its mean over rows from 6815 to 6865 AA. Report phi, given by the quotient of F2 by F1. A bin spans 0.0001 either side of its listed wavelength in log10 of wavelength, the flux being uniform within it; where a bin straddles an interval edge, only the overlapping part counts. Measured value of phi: 5.6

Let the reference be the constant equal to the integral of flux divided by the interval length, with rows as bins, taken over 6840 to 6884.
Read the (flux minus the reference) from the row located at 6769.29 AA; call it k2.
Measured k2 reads 0.9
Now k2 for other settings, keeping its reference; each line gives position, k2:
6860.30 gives -3.0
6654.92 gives 4.0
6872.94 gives 2.7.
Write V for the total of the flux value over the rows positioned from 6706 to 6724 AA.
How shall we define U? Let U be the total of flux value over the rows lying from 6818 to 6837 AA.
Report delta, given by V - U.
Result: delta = 179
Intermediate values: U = 451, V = 629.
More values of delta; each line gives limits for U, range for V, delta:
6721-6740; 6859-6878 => -129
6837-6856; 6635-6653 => -7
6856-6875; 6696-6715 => 40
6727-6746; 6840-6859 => -121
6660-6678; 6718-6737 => 163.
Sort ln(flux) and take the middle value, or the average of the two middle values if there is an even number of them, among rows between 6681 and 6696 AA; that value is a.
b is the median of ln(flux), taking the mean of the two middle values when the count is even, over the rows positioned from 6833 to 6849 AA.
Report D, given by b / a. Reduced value 0.99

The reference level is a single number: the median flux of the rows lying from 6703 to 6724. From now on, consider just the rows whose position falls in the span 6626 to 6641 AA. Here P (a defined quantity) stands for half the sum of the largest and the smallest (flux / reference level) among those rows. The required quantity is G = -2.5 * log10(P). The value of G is 0.127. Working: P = 0.889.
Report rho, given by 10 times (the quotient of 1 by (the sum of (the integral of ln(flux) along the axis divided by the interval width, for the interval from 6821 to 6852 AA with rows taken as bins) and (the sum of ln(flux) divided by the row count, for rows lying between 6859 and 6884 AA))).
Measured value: 1.157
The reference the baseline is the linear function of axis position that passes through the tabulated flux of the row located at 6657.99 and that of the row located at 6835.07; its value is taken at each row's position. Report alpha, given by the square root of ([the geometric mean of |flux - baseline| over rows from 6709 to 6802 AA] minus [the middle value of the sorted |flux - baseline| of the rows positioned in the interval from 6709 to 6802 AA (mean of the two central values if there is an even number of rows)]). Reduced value 1.0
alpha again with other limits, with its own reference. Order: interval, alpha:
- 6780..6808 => 0.1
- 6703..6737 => 2.3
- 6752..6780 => 0.4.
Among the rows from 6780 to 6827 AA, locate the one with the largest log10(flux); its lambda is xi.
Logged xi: 6800.53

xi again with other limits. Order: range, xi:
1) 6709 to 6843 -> 6716.50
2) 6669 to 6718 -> 6716.50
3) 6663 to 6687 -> 6667.19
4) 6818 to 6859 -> 6838.22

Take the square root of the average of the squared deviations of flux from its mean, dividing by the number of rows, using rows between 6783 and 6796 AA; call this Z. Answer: 1.9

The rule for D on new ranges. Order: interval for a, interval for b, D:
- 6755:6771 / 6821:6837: 1.00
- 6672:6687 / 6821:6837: 1.00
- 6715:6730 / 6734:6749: 0.90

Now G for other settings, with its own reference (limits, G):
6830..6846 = 0.050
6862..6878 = 0.050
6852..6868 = 0.087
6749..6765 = 0.087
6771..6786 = 0.066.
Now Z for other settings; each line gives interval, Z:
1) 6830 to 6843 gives 3.5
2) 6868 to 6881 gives 2.8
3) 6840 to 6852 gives 2.0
